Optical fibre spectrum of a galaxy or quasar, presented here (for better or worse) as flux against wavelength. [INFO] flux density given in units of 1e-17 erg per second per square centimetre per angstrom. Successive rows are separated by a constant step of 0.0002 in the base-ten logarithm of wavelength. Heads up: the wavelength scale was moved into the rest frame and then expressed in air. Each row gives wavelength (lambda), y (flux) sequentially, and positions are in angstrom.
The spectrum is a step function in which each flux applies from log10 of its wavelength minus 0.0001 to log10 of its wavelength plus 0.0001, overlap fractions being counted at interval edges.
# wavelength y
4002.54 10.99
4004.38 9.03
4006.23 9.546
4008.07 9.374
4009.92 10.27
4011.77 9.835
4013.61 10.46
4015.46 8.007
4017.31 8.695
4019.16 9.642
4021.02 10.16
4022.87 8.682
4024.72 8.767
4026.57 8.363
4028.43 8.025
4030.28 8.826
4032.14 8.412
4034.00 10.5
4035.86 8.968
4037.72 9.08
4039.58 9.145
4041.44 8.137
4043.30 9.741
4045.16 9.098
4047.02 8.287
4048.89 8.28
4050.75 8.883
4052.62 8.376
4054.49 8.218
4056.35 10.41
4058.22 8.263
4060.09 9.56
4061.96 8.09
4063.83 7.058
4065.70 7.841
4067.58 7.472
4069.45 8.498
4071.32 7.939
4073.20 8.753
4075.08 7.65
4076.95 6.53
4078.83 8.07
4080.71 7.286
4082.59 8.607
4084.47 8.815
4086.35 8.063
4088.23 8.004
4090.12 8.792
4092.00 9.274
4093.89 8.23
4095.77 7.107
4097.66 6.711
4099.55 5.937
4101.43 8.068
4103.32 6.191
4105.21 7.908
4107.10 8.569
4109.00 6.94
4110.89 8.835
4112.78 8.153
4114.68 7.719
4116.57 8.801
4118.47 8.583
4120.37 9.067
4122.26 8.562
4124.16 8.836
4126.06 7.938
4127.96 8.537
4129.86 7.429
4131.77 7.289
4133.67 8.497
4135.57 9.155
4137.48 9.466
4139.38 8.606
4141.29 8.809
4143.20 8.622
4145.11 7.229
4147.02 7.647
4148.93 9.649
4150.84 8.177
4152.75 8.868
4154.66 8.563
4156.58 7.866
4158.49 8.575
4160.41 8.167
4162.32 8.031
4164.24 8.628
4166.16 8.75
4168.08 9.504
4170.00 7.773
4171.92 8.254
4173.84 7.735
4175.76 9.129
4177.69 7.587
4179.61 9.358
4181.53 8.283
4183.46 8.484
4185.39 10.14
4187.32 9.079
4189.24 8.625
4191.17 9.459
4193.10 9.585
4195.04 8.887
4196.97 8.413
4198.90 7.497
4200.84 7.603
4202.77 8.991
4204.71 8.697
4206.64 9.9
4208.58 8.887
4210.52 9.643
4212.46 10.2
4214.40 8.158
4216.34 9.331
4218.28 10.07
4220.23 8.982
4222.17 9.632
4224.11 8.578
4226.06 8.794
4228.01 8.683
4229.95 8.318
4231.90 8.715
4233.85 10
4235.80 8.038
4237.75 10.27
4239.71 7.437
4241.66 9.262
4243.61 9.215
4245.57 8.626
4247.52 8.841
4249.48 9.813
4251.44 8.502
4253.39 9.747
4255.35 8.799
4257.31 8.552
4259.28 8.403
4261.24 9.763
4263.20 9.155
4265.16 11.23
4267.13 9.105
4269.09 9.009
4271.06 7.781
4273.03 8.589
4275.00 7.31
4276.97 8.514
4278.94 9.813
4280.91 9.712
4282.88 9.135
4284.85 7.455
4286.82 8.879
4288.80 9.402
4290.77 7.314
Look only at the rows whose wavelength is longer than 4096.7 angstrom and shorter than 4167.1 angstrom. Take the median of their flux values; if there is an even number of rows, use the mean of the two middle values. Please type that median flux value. 8.5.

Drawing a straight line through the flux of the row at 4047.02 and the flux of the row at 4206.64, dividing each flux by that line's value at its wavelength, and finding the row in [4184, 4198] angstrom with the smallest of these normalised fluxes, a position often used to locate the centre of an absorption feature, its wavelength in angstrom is 4196.97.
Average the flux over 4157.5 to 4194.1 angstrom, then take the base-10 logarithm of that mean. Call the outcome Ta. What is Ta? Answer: 0.939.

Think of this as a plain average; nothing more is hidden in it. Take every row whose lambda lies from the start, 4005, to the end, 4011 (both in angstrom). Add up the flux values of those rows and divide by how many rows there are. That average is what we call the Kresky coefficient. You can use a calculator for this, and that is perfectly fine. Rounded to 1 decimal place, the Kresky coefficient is 9.7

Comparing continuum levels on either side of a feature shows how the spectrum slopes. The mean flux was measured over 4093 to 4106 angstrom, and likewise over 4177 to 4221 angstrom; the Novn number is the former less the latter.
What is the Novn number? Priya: -1.8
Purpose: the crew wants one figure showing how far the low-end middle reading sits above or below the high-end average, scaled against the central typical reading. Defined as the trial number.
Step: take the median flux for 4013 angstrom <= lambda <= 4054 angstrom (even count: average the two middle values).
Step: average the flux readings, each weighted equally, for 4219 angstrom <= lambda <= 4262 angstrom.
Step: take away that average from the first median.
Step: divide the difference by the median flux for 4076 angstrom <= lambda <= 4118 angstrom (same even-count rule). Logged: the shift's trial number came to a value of -0.02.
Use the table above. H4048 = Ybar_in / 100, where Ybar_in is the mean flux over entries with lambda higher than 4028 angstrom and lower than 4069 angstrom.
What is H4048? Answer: 0.0867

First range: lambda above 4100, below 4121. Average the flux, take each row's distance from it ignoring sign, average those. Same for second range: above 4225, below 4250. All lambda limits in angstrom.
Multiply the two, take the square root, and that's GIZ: 0.626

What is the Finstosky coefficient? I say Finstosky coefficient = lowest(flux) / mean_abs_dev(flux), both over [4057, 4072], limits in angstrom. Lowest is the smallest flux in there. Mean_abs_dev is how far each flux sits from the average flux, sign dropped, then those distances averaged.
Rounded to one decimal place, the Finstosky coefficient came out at 13.8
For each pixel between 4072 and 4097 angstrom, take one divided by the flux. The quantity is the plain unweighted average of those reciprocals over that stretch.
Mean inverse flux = 0.125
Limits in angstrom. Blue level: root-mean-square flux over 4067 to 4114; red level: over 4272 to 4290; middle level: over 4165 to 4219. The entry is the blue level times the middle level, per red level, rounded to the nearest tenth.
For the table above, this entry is 8.0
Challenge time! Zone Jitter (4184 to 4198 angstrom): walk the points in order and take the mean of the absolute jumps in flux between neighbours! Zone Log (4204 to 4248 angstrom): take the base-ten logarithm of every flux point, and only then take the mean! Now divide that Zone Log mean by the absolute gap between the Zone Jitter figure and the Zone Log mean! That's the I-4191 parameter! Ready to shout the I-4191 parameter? 2.7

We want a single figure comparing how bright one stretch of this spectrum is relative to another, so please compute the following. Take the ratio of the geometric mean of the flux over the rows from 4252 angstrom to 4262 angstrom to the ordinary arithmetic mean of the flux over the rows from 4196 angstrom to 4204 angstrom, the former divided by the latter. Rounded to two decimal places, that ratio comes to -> 1.11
